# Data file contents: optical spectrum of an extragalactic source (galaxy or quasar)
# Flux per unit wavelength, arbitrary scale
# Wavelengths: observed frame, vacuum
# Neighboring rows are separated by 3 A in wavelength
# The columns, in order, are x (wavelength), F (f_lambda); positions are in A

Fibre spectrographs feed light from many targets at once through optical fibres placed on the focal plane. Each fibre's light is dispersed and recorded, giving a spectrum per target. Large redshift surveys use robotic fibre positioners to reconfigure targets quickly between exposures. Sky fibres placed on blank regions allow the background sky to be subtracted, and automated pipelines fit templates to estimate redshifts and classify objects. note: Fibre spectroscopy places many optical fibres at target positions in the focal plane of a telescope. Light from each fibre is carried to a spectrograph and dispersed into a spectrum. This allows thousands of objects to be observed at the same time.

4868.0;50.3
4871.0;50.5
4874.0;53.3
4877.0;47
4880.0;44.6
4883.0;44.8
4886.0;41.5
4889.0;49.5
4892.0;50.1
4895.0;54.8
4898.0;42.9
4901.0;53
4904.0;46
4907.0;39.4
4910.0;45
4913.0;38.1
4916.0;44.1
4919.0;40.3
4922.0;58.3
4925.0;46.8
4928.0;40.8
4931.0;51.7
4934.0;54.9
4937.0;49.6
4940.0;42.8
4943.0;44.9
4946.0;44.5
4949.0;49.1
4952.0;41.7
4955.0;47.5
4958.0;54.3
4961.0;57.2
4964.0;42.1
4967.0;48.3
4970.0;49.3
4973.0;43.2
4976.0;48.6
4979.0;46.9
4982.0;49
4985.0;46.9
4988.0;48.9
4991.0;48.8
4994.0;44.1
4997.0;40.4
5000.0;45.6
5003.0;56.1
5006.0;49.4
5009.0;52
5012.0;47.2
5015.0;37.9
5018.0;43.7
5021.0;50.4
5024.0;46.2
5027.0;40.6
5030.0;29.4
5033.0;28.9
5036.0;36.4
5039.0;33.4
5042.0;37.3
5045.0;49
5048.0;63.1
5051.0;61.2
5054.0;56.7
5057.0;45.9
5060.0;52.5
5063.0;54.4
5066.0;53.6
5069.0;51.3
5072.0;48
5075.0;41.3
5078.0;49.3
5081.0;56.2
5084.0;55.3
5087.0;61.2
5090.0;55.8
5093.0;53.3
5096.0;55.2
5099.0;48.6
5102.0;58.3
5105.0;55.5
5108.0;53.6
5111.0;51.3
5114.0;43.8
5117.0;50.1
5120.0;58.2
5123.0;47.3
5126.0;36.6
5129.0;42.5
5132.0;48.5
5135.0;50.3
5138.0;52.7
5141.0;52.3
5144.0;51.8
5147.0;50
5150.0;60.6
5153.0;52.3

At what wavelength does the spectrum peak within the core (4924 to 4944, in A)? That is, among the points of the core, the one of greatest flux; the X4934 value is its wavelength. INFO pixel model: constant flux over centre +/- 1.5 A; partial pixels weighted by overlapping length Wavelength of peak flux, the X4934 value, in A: 4934.0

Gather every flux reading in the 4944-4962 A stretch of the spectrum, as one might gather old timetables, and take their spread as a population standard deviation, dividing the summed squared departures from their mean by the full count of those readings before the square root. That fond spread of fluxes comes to 5.3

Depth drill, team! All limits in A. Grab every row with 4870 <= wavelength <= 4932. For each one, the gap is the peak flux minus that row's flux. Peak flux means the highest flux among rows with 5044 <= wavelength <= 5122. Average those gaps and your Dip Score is 16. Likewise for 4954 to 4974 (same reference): 14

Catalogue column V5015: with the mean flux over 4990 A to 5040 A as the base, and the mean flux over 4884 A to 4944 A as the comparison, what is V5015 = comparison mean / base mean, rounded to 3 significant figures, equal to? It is 1.09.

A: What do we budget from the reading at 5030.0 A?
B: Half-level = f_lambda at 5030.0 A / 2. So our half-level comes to 14.7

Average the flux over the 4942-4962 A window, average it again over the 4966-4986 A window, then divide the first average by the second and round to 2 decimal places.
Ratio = 1.02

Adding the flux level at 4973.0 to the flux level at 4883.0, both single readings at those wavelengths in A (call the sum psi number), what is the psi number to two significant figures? 88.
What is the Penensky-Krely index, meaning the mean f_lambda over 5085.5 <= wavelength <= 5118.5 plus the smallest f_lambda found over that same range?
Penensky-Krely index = 97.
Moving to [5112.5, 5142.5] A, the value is 85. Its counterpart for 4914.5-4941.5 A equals 88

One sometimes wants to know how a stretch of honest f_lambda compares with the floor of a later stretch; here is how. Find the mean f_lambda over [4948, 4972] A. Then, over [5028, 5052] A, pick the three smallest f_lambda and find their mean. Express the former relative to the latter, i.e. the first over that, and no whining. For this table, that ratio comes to 1.59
